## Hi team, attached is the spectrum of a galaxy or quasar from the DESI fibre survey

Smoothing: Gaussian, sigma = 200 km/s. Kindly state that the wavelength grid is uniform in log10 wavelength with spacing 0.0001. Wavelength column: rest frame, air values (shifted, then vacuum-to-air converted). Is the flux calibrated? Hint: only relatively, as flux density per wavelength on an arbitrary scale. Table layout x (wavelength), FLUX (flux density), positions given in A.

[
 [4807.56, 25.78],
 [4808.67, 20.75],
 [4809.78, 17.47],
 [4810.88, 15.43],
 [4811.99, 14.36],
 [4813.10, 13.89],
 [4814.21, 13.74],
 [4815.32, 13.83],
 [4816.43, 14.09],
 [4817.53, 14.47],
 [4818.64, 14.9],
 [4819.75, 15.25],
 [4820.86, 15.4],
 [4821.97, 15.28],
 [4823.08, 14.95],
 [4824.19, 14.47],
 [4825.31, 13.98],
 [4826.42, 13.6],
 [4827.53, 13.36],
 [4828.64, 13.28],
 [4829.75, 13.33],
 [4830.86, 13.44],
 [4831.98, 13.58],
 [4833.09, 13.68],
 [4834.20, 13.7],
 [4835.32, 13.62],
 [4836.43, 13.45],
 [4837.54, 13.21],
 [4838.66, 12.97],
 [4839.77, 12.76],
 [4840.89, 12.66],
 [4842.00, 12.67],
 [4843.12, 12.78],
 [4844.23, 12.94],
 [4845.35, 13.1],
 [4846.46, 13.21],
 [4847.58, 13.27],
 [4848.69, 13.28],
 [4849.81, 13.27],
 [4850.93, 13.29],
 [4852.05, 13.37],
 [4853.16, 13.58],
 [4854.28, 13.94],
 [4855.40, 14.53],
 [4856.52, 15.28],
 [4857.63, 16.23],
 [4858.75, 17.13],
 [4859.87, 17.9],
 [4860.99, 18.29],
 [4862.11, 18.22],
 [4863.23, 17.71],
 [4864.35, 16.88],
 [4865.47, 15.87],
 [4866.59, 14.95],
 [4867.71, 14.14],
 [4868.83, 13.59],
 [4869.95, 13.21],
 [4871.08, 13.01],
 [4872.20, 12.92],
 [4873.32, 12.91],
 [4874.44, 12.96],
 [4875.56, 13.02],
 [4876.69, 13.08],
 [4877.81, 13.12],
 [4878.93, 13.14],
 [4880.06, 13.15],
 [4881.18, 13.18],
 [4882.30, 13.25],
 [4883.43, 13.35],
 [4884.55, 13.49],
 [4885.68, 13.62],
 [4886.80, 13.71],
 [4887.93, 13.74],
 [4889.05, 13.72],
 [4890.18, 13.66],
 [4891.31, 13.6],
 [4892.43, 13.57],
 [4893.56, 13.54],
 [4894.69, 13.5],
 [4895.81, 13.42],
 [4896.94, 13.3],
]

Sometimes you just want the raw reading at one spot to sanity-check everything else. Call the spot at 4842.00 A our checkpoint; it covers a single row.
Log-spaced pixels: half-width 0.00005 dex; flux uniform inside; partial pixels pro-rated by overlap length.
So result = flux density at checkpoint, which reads 12.67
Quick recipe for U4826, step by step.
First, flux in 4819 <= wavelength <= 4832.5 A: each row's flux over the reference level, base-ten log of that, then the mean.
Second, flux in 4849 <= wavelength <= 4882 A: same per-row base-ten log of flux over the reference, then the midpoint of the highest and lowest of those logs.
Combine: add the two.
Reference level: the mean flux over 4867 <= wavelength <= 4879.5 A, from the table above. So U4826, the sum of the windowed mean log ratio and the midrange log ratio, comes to 0.096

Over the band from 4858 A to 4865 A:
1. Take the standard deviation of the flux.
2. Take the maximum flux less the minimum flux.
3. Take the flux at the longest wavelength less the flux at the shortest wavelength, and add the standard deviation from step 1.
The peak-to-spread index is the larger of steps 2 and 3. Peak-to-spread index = 1.41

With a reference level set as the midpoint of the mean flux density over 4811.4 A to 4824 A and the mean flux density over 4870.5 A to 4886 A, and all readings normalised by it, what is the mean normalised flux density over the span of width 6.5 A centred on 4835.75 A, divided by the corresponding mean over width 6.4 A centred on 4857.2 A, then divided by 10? 0.085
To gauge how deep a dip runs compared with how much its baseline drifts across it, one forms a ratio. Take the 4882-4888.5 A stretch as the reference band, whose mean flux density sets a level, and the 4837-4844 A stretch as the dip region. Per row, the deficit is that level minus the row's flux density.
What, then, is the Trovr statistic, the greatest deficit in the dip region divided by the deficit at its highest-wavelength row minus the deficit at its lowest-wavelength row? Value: 2.0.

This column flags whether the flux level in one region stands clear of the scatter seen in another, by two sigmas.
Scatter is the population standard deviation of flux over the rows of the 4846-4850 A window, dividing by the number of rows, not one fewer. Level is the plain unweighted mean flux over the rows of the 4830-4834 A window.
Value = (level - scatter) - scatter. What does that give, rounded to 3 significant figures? 13.5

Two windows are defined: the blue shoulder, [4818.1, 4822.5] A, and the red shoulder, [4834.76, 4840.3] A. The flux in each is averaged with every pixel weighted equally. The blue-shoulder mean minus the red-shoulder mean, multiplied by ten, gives 20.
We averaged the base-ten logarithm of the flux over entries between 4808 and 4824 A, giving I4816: 1.18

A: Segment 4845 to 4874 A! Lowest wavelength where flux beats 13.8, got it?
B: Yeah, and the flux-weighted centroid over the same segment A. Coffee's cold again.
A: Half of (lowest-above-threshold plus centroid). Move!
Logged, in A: 4856.9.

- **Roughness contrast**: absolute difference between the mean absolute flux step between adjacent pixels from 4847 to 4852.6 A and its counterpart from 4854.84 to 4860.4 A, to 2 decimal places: 0.81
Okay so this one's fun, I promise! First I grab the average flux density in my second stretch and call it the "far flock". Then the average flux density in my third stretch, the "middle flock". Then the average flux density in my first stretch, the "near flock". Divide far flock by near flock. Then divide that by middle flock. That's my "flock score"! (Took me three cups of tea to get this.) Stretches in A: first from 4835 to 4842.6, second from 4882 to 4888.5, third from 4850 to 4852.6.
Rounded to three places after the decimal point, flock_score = 0.078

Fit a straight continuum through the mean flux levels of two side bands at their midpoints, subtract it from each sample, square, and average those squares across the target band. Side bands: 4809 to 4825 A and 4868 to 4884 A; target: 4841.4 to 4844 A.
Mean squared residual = 1.9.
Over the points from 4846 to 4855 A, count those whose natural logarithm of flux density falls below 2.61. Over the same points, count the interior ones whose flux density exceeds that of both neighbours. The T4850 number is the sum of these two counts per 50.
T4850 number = 0.16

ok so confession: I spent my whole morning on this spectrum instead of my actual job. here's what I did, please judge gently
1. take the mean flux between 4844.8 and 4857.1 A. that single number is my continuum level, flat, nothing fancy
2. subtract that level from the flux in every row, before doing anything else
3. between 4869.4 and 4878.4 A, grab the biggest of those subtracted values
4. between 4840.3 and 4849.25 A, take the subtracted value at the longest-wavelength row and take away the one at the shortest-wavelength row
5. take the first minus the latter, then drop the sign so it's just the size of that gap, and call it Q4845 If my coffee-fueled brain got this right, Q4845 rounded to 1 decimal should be 1.1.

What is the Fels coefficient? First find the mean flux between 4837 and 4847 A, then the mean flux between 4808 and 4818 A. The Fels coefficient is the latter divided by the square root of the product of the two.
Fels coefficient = 1.09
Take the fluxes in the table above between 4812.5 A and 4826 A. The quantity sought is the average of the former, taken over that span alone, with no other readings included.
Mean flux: 14.5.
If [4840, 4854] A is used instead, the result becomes 13.1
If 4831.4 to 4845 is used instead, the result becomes 13.2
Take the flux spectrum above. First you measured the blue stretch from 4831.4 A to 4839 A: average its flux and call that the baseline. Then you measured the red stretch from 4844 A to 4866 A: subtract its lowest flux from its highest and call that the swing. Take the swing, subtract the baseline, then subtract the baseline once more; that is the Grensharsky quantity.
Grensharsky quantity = -21.6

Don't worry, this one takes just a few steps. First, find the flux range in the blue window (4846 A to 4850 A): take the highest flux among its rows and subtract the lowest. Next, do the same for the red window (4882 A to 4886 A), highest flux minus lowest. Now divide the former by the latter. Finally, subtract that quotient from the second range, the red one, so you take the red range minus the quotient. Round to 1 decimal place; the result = 0.2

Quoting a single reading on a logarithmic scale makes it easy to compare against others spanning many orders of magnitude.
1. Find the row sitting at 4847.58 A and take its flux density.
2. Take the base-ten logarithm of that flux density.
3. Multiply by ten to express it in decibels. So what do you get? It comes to 11.2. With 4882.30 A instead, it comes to 11.2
